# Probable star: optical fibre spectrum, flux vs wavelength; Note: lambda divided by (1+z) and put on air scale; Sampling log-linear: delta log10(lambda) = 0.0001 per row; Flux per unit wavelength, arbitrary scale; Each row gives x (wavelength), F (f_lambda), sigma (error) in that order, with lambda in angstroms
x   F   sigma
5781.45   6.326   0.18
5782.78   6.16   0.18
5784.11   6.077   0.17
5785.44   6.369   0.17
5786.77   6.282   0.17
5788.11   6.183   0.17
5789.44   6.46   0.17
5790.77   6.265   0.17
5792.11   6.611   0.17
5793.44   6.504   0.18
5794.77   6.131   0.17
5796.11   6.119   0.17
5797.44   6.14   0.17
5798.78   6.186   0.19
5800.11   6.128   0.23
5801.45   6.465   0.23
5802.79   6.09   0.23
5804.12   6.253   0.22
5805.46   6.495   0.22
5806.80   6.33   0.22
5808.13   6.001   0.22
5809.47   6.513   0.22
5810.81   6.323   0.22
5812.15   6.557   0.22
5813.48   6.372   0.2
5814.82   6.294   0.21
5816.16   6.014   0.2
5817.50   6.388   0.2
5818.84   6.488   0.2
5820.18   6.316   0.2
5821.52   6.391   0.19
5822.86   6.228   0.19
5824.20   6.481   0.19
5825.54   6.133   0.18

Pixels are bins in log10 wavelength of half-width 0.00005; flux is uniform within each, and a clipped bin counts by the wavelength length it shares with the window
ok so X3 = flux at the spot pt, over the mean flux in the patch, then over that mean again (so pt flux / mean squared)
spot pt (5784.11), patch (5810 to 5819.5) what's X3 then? 0.151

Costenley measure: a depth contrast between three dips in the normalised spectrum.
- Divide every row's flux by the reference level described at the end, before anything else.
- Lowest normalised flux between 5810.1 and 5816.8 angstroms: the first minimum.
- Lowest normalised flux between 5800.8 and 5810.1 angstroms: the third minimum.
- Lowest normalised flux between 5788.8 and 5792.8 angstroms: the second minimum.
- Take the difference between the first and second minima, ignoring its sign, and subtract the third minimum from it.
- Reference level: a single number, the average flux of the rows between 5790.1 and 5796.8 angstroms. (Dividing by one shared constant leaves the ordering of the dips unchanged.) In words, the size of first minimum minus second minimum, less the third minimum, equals -0.909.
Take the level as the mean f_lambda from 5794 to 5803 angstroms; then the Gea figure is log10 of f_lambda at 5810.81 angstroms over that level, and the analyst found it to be 0.010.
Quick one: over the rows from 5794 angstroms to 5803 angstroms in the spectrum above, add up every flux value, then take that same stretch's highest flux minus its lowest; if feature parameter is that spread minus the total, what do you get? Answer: -43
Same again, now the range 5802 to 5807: -25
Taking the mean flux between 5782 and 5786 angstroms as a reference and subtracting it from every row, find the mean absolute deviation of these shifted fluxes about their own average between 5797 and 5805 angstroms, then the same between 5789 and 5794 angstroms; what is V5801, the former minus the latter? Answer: 0.002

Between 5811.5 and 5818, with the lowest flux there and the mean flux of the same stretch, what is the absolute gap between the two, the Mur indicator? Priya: 0.31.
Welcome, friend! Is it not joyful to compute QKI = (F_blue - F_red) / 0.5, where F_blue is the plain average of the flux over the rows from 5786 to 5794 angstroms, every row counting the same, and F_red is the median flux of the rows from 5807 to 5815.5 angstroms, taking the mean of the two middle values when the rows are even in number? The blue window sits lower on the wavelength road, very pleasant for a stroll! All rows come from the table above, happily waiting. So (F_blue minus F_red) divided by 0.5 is 0.1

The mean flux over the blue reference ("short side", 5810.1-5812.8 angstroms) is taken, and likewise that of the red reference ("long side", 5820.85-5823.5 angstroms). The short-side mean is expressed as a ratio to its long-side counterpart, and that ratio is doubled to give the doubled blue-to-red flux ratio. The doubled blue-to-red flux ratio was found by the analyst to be 2.04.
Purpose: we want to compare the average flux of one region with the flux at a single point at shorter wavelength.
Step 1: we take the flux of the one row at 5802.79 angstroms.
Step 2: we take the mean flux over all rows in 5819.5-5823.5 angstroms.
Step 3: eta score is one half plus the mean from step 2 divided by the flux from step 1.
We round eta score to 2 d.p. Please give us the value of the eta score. 1.54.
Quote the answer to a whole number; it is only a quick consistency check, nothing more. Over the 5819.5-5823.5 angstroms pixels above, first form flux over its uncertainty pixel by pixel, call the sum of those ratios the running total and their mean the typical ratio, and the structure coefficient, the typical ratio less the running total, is -65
